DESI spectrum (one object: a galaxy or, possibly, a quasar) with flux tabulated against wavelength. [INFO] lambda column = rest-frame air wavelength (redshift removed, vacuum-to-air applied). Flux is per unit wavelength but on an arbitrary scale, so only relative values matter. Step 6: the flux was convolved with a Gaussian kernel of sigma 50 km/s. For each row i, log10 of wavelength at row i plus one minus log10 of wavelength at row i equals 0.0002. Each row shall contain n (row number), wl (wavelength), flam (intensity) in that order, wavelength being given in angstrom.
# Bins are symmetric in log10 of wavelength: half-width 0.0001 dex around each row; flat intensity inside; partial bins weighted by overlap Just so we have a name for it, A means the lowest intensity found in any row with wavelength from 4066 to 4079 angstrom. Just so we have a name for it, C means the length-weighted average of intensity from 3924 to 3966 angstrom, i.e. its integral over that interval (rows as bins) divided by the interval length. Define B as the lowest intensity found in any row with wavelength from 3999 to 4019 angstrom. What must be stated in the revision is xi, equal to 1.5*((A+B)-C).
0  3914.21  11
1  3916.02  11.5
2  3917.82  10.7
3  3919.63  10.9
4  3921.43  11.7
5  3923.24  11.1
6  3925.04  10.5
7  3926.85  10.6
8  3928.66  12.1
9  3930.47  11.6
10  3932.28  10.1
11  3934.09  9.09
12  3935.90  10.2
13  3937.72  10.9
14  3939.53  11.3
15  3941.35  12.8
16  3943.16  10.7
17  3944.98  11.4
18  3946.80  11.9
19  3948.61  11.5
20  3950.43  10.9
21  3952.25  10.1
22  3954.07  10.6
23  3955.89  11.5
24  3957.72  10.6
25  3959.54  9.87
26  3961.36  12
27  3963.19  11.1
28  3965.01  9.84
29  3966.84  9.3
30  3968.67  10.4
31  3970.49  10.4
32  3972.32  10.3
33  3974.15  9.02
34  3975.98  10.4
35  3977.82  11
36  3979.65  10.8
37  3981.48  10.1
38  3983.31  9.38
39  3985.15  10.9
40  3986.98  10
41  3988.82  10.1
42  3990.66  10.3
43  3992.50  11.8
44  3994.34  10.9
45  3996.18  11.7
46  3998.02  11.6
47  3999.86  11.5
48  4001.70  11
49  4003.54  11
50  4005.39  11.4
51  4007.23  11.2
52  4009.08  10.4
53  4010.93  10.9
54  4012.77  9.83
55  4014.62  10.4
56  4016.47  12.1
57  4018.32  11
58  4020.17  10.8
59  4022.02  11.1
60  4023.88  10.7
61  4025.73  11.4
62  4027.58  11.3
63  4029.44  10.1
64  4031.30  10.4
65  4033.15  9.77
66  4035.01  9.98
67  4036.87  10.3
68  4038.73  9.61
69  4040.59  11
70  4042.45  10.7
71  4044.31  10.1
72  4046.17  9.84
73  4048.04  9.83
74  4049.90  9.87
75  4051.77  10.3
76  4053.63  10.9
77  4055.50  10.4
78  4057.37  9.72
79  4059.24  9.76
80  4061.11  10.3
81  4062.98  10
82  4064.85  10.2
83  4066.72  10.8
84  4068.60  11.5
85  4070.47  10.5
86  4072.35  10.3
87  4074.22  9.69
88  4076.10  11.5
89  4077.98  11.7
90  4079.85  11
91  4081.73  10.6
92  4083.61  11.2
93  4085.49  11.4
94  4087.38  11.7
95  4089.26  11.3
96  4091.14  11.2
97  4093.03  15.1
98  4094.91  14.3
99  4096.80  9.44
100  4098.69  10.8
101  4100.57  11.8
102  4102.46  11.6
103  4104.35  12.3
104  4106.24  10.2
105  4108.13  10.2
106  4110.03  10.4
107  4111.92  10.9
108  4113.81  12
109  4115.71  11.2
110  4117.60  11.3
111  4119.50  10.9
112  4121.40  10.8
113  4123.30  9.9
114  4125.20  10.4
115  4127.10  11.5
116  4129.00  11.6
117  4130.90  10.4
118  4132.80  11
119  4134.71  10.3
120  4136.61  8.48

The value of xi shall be 12.9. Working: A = 9.69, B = 9.83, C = 10.9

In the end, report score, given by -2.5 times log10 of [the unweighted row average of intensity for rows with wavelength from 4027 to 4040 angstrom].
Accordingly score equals -2.52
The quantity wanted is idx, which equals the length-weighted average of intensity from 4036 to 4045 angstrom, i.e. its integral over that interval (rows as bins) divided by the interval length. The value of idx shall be 10.4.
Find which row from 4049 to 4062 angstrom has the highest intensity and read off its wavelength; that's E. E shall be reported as 4053.63 angstrom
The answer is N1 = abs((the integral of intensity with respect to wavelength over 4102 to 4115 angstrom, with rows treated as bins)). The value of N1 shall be 144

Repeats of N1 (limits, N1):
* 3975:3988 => 135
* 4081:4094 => 154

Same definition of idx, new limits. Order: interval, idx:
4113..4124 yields 11.0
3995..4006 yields 11.4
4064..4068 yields 10.6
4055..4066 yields 10.1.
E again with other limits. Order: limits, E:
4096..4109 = 4104.35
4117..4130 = 4129.00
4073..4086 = 4077.98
